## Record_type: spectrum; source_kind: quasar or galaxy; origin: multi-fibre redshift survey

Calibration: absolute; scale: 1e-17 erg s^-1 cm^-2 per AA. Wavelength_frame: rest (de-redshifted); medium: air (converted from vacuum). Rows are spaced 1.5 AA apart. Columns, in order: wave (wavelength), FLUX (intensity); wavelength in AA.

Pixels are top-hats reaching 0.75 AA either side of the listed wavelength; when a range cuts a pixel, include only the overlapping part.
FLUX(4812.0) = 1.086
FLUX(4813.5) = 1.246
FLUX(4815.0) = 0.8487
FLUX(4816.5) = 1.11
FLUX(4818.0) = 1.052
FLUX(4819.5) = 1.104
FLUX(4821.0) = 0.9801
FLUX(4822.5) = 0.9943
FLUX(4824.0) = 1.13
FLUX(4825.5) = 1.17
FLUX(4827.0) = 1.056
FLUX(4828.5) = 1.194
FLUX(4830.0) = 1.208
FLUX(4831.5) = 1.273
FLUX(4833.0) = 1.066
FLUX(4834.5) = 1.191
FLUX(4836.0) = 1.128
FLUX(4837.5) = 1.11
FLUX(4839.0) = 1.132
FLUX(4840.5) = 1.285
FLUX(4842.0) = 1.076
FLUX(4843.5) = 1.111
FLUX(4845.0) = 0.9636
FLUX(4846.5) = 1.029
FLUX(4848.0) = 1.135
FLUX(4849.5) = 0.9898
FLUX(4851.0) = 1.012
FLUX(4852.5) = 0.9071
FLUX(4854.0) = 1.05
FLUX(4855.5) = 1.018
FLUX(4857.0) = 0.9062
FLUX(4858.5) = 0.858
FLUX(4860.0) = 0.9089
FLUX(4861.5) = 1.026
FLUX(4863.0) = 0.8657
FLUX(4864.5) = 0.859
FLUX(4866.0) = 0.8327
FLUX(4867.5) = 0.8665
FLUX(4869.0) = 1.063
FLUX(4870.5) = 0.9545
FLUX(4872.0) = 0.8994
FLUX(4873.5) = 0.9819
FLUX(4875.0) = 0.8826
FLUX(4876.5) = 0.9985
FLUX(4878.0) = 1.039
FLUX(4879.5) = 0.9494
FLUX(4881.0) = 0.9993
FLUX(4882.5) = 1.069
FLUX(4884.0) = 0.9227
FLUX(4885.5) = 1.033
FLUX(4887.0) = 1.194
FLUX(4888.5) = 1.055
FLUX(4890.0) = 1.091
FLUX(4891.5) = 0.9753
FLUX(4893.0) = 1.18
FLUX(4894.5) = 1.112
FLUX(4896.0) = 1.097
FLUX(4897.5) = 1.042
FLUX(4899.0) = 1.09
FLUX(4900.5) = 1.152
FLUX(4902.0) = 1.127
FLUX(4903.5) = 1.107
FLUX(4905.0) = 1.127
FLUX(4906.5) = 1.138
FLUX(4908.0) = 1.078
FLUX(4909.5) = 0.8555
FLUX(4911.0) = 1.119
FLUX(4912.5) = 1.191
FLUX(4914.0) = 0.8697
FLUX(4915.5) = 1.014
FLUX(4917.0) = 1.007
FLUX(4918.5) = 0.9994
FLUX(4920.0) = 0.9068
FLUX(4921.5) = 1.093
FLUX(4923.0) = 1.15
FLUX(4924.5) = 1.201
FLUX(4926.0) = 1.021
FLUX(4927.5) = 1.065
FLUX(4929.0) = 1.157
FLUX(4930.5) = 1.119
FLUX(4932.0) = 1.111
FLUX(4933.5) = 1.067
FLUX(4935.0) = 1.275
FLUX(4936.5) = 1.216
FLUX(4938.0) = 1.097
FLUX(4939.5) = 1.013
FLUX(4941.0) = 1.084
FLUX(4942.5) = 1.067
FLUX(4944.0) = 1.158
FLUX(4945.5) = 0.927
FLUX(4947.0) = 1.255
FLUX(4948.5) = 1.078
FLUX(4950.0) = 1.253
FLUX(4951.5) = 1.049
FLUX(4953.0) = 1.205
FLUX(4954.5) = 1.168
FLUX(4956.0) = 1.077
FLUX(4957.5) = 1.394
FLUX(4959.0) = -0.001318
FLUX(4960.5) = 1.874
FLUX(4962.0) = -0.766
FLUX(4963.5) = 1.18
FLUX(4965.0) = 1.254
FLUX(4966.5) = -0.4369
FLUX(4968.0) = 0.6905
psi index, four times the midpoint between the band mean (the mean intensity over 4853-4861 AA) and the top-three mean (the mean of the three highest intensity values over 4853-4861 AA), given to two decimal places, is 3.88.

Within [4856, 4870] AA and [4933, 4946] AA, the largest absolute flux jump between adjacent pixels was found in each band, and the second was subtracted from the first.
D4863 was -0.03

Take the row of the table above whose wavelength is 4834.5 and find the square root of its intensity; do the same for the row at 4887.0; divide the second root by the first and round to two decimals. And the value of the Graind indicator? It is 1.00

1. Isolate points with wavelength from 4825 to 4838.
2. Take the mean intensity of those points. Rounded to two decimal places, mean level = 1.16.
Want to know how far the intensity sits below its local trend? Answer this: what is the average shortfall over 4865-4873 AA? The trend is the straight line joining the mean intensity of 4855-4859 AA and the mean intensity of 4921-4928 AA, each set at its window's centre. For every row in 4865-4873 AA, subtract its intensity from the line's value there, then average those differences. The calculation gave 0.04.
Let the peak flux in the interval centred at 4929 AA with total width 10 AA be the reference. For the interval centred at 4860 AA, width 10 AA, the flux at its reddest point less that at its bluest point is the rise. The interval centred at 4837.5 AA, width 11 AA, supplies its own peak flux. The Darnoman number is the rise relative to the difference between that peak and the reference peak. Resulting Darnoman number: -2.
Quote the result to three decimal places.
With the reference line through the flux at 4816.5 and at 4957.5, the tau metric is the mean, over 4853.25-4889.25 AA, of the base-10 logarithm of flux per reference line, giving -0.102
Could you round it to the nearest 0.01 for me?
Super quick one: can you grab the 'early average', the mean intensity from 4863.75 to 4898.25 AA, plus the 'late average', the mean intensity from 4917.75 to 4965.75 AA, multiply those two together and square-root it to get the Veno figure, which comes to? 1.03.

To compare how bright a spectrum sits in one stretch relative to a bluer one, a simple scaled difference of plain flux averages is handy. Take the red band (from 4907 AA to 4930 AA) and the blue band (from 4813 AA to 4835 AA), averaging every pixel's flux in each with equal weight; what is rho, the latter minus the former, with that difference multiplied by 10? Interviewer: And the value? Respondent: 0.6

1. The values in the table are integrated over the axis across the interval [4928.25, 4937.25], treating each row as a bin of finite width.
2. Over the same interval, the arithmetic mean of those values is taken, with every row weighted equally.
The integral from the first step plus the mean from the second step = 11.6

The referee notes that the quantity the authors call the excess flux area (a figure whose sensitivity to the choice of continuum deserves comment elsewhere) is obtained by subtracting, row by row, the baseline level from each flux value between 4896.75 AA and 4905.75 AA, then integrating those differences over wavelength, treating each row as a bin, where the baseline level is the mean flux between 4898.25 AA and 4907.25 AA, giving -0.14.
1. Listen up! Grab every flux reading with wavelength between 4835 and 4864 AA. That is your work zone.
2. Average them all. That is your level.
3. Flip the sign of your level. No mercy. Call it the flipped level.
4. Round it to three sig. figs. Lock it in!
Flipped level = -1.03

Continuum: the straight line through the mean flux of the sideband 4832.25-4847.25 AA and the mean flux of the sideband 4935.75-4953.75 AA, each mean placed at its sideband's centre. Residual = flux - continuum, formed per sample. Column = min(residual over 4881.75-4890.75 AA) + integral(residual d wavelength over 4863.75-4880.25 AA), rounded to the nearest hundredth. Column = -3.04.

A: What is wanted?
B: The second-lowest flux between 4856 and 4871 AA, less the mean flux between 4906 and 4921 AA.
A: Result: -0.16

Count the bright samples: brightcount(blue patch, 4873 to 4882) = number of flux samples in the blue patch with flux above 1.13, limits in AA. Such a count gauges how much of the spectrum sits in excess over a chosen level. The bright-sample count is 0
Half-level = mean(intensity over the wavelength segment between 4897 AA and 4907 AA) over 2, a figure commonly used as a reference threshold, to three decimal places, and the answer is 0.556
